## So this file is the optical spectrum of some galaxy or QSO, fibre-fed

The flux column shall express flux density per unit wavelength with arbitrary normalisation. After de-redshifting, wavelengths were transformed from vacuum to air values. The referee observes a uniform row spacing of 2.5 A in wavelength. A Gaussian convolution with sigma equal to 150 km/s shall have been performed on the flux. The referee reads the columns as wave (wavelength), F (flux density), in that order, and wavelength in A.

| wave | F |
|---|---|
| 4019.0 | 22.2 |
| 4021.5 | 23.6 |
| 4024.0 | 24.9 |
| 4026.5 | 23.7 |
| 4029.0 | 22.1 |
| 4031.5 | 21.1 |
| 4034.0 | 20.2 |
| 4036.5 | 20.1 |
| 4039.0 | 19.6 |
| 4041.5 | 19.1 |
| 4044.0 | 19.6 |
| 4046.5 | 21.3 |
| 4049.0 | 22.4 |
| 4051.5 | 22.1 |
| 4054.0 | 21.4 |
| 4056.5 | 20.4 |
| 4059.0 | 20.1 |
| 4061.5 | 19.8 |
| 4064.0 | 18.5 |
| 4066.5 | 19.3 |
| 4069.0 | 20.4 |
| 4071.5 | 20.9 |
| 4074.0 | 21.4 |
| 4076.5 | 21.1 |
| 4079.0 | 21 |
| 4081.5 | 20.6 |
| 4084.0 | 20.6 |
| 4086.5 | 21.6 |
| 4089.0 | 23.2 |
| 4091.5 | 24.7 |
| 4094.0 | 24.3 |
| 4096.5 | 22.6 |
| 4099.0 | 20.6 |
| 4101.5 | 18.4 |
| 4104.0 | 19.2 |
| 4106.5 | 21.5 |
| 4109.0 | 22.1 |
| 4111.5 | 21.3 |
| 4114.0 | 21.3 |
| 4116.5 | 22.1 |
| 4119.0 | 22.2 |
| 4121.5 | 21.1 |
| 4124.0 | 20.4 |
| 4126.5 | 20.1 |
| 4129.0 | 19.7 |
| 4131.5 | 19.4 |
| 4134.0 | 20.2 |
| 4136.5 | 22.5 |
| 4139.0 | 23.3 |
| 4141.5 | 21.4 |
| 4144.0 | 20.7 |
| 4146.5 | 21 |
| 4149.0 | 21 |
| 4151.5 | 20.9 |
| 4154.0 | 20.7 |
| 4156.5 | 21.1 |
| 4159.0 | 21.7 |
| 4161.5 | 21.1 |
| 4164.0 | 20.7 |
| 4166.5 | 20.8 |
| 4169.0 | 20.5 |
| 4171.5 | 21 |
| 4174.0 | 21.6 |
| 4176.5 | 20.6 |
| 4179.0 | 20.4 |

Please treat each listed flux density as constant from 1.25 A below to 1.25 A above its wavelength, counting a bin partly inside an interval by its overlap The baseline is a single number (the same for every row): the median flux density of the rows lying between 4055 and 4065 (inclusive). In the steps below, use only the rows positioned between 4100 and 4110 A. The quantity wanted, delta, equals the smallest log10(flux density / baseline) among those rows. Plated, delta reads -0.035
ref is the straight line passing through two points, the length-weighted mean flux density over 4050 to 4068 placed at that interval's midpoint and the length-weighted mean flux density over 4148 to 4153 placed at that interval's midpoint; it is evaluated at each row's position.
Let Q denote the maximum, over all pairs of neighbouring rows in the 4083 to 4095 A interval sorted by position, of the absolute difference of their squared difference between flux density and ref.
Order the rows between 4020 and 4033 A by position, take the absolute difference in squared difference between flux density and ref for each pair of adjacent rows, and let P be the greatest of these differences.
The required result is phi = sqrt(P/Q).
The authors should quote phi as 1.0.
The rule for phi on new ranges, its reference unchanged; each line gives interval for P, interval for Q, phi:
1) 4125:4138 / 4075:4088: 1.4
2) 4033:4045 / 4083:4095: 0.3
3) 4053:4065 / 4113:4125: 1.2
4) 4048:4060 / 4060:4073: 0.9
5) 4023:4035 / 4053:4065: 1.9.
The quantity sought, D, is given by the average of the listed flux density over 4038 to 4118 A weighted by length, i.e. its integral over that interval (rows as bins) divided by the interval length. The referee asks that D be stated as 21.0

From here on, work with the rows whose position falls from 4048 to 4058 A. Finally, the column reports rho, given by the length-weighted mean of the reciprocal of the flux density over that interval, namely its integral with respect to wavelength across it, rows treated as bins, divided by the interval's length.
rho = 0.0465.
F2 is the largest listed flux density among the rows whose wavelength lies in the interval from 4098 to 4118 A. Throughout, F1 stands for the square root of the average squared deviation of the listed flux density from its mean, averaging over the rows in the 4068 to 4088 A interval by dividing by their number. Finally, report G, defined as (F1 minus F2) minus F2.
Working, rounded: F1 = 0.39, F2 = 22.1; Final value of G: -43.8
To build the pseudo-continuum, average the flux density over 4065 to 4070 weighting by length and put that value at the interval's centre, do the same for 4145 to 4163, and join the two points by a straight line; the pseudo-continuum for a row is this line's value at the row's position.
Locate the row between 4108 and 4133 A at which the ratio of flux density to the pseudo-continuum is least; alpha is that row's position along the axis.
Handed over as 4131.5 A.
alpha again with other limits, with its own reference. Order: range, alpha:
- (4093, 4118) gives 4101.5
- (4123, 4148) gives 4131.5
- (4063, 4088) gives 4064.0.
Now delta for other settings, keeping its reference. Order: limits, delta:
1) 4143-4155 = 0.016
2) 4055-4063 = -0.003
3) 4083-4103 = -0.035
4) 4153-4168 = 0.016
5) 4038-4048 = -0.019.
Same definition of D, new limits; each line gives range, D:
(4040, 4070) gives 20.4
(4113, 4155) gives 21.1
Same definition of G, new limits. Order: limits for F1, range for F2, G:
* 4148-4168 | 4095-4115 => -44.9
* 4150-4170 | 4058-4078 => -42.5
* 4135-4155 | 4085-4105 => -48.5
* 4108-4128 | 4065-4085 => -42.1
